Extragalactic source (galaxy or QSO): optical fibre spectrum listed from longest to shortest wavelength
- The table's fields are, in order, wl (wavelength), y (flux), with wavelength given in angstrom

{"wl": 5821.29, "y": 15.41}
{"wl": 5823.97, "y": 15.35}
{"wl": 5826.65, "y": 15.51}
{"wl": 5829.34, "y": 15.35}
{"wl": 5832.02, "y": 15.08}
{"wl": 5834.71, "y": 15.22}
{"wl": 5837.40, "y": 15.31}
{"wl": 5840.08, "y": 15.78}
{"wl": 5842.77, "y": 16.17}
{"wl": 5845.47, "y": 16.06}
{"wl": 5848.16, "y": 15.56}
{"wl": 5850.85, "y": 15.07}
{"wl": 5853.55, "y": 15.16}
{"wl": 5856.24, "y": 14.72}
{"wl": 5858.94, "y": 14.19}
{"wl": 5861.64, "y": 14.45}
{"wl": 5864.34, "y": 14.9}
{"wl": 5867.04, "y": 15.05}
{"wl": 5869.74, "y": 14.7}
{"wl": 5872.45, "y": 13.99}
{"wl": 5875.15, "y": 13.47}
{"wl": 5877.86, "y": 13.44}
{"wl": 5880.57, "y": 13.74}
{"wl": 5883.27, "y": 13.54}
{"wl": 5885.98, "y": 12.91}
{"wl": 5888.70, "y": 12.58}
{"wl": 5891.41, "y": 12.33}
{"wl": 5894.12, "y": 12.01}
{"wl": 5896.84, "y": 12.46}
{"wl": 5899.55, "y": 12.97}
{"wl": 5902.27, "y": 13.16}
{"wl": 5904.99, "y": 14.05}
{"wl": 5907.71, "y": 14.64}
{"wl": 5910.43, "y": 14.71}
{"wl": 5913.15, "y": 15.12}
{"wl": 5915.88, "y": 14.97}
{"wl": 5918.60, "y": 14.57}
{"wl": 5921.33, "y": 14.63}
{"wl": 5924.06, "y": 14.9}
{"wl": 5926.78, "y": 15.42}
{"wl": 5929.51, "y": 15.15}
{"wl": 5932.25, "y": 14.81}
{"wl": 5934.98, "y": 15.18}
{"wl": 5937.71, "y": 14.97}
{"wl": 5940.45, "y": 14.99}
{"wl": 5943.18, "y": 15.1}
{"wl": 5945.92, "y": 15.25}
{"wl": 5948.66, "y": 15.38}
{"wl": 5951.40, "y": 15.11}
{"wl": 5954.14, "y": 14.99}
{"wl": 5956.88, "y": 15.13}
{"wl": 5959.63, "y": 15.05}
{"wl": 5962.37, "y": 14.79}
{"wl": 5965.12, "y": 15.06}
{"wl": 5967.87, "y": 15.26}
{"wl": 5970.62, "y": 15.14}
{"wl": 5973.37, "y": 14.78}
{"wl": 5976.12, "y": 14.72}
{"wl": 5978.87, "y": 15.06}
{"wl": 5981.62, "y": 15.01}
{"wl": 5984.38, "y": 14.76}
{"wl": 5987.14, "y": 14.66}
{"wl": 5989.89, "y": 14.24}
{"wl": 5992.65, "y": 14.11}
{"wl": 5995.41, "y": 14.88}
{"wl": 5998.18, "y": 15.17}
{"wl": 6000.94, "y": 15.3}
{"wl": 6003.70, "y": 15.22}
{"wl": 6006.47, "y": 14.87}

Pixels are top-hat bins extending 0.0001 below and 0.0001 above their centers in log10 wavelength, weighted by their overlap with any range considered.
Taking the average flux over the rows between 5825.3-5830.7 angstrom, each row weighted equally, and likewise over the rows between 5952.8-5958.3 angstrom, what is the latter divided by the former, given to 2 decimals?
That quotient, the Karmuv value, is 0.98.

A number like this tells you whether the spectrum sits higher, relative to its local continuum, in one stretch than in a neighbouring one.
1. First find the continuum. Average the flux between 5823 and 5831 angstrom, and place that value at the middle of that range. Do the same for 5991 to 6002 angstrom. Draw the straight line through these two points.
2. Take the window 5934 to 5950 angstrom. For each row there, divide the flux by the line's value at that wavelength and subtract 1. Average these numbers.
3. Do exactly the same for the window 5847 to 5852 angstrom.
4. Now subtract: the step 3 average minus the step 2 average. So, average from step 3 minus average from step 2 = -0.01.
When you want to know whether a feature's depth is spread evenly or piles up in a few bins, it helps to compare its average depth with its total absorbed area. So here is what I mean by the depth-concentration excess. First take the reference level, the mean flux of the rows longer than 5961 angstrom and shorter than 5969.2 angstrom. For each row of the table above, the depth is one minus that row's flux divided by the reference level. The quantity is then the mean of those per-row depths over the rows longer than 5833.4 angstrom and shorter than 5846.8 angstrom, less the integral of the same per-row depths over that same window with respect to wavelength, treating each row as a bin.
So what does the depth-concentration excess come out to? 0.56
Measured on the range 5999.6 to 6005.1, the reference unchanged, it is 0.07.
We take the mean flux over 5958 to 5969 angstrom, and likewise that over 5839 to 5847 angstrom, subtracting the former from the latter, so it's 1.0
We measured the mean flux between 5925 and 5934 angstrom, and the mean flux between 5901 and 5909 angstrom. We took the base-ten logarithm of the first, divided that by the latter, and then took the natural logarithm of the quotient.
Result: -2.47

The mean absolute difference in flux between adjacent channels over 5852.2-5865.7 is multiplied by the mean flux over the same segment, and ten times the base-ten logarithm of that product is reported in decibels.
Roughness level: 7.9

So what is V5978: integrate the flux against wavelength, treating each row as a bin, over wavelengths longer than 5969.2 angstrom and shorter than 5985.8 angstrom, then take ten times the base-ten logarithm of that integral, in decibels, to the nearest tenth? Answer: 23.9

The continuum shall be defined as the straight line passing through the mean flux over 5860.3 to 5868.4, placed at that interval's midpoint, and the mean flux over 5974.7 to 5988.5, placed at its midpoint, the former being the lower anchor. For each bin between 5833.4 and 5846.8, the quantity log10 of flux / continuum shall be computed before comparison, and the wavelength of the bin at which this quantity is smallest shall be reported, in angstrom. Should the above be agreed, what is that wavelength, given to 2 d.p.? 5834.71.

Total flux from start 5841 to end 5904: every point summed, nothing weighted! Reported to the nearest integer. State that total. 323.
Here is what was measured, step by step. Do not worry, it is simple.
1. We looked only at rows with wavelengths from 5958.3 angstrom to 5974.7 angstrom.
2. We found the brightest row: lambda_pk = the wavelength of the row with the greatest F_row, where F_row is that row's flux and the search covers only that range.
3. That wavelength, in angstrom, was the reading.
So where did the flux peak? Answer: 5967.87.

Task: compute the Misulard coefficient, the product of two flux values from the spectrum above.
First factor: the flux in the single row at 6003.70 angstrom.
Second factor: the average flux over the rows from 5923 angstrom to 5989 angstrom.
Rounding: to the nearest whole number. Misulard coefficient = 229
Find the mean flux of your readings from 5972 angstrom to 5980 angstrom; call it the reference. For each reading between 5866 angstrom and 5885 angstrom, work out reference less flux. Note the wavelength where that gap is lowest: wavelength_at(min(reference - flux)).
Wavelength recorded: 5867.04 angstrom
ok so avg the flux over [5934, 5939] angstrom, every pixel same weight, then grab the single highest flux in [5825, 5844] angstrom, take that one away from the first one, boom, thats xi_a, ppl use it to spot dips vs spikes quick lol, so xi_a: -1.1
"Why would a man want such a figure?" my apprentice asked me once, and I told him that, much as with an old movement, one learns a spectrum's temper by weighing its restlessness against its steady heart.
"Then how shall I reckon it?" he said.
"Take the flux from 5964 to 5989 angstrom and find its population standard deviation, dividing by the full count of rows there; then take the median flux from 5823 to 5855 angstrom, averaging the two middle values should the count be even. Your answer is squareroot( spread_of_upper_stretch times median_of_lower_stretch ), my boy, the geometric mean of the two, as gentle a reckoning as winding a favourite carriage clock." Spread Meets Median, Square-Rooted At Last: 1.8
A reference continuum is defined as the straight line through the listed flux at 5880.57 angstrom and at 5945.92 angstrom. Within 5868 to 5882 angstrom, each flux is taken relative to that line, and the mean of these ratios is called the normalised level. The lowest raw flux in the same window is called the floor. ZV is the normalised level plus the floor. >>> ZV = 14.5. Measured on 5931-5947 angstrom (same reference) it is 15.8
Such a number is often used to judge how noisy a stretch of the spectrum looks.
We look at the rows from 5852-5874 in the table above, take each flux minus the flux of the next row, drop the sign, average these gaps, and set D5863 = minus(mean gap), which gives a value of -0.41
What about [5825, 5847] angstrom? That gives -0.23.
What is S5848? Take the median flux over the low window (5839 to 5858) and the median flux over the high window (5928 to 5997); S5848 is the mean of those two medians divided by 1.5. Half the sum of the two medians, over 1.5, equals 10.2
